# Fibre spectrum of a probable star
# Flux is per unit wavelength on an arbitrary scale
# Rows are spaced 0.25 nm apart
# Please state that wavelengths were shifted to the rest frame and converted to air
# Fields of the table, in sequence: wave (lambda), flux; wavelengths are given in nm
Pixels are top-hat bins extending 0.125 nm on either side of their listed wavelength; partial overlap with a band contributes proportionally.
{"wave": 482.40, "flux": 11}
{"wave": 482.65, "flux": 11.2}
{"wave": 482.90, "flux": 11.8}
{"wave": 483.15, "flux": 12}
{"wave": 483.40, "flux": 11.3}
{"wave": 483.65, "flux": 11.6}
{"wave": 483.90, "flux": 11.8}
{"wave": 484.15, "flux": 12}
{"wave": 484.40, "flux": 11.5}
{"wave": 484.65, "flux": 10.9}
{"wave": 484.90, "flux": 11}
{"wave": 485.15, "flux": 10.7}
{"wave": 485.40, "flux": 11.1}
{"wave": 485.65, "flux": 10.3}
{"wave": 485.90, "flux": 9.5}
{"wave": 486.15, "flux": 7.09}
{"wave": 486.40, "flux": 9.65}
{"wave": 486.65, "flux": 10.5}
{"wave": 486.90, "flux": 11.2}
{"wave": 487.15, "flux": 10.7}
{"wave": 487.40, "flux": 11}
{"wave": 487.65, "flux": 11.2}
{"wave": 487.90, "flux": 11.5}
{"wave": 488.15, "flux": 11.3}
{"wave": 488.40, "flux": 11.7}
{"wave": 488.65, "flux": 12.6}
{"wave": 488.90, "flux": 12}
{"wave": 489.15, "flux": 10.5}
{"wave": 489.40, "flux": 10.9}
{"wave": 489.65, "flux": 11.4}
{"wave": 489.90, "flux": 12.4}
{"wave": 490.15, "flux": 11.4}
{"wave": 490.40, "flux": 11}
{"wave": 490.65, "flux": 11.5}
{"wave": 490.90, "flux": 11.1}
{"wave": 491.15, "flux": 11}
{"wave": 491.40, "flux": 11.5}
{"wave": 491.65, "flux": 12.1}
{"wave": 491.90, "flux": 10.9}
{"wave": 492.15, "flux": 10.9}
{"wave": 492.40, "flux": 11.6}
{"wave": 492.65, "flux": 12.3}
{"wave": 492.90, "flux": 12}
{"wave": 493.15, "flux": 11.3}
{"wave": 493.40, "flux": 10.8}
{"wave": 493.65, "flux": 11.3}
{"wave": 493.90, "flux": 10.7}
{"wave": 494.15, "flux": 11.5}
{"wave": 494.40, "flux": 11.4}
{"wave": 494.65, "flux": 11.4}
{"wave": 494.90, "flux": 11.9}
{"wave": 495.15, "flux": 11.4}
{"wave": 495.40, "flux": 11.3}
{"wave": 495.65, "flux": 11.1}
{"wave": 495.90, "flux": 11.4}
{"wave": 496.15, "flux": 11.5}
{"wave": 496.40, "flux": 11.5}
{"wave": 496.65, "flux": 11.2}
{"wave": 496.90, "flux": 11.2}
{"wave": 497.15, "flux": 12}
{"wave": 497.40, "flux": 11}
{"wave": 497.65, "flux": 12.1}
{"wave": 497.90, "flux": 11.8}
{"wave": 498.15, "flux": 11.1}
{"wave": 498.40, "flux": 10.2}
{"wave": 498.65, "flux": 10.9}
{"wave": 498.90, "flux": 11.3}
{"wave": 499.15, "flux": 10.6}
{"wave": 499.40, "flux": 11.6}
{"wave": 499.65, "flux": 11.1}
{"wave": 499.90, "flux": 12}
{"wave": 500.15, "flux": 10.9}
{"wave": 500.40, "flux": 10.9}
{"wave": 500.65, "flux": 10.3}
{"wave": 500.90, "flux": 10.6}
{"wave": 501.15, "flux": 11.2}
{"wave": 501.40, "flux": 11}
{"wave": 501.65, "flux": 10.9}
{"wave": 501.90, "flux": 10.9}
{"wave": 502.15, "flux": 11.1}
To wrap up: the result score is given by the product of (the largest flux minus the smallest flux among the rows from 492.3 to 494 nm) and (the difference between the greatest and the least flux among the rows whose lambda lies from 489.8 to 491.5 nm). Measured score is 2.2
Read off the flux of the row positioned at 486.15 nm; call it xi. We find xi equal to 7.09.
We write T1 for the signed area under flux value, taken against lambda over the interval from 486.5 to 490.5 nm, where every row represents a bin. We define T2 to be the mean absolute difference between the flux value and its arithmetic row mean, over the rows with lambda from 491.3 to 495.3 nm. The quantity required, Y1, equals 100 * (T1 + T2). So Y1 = 4565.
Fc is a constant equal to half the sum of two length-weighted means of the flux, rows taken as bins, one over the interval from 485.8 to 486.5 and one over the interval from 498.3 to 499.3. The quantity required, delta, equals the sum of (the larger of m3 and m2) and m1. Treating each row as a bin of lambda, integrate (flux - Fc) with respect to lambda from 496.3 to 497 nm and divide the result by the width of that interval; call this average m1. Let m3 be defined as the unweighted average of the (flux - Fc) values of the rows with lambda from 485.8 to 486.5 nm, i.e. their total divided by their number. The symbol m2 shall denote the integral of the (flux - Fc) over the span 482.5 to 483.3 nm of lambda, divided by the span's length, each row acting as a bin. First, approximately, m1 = 1.56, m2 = 1.90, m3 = -0.99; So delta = 3.46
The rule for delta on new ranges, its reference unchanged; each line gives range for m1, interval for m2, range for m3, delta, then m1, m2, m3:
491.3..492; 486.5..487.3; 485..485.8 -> 2.82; 1.79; 1.03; 0.96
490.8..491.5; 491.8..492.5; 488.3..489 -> 3.82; 1.46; 1.39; 2.36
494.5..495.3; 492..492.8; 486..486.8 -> 3.67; 1.82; 1.85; -0.66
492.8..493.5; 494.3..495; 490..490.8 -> 3.45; 1.63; 1.82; 1.56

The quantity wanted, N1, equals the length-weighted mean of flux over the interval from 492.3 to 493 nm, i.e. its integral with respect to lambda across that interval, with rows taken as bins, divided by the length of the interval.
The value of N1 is 12.0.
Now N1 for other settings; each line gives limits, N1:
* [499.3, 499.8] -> 11.4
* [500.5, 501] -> 10.5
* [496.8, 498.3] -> 11.5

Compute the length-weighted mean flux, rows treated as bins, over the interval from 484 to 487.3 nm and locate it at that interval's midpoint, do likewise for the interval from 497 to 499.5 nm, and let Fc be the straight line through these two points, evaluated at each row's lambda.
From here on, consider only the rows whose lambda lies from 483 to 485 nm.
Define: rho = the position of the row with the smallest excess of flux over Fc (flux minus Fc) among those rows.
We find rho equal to 484.65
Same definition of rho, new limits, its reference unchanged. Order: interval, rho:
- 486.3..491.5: 486.40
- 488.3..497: 493.90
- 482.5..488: 486.15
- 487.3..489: 487.40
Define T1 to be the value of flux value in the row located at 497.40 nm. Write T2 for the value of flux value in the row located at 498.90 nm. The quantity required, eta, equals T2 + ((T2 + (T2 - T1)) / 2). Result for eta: 17.1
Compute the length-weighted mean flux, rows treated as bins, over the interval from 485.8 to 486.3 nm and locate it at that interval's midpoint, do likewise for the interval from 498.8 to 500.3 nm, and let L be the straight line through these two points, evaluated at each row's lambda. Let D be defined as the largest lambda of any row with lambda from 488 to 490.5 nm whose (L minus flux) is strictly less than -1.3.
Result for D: 490.40 nm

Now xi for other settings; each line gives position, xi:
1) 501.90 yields 10.9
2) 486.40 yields 9.65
